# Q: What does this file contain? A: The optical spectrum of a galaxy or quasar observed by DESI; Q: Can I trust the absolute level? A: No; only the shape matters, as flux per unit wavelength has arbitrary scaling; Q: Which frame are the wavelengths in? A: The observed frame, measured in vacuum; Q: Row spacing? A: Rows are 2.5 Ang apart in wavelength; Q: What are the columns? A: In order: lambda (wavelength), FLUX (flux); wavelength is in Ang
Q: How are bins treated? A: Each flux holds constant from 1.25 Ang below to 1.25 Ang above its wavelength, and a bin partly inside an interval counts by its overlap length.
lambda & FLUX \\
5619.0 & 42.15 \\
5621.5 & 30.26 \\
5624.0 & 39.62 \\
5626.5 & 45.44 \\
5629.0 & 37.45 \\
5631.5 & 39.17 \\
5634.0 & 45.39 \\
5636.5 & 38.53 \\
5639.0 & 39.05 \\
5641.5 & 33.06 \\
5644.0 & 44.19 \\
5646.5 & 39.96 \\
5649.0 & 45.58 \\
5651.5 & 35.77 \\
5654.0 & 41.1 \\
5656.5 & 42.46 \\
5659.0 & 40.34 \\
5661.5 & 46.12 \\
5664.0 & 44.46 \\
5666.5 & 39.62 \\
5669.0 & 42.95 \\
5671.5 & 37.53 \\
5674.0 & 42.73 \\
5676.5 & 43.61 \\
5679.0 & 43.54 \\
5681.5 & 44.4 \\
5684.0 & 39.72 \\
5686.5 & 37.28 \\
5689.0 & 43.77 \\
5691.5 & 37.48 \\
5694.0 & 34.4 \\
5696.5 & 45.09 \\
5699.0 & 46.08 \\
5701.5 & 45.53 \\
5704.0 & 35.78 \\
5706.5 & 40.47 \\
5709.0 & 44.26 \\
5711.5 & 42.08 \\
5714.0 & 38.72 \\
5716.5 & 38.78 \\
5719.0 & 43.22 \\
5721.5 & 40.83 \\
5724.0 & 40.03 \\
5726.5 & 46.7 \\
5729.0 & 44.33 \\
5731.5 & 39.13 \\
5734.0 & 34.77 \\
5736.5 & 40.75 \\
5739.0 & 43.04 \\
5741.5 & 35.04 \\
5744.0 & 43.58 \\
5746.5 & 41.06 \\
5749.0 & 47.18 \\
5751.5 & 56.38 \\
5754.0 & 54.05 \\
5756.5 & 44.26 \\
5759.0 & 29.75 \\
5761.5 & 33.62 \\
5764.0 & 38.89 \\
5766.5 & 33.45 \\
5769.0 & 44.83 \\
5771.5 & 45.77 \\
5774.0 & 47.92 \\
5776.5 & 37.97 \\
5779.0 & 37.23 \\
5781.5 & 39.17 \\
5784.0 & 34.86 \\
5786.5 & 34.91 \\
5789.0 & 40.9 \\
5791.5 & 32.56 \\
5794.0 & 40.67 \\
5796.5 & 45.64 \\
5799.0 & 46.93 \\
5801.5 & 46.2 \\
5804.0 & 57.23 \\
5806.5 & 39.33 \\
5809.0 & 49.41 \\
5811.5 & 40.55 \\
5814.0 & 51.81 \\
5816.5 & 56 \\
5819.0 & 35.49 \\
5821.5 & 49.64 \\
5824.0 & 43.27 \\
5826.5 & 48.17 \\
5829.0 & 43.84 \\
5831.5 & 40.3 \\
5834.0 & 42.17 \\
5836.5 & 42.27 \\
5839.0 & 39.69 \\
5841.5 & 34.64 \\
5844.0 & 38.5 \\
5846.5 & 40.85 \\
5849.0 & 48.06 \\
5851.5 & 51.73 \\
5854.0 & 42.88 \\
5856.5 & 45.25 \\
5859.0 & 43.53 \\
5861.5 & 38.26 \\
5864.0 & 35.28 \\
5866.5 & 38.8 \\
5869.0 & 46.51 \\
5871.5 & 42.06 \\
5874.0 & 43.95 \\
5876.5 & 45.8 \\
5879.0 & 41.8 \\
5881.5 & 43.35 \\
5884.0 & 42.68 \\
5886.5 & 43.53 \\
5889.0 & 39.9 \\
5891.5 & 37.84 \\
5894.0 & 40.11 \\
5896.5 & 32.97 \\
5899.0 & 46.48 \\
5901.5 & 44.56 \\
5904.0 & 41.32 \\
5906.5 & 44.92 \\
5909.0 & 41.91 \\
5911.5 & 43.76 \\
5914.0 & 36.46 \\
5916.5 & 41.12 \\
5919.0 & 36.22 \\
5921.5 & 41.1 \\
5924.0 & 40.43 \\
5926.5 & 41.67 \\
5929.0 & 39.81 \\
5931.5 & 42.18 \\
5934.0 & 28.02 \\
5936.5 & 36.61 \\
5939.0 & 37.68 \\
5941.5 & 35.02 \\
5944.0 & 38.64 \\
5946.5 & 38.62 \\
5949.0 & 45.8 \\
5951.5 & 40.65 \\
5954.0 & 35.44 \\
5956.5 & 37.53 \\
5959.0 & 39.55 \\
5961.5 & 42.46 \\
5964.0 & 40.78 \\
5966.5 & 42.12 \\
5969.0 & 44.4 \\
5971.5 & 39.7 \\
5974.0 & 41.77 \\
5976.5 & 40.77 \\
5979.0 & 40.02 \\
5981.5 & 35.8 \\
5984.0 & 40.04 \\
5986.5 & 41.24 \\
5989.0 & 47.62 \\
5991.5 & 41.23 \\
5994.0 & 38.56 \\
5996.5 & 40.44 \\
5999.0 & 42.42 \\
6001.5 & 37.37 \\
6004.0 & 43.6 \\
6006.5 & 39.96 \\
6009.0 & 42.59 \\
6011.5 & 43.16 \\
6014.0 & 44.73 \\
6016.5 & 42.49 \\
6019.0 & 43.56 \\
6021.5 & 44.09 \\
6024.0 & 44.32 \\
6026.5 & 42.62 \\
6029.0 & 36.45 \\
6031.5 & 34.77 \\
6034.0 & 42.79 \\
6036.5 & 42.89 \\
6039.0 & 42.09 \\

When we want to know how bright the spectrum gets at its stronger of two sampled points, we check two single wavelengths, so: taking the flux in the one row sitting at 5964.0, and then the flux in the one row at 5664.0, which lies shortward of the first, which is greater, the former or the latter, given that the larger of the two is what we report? 44.5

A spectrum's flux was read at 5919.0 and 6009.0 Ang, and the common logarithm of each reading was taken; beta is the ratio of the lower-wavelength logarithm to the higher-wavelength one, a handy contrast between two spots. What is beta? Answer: 0.96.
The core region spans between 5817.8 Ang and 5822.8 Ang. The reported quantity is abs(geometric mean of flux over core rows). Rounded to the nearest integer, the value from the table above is 42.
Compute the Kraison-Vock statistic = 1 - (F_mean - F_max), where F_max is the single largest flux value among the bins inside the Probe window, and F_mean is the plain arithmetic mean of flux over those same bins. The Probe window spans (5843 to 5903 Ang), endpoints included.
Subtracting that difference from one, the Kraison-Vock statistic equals 10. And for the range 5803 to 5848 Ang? 14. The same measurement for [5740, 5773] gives 15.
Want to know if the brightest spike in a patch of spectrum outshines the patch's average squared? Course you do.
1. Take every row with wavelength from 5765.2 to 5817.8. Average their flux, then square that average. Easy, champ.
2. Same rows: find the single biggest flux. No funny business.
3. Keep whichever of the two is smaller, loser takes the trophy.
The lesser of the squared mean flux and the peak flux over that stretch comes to 57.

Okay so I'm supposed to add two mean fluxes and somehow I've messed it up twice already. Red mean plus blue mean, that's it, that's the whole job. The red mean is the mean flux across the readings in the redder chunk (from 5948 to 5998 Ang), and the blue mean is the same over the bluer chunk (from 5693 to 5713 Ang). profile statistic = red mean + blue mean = 82.5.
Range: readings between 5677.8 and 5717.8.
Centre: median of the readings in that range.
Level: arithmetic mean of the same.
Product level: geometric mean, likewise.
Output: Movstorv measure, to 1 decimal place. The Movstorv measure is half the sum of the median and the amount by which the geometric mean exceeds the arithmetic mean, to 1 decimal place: 20.6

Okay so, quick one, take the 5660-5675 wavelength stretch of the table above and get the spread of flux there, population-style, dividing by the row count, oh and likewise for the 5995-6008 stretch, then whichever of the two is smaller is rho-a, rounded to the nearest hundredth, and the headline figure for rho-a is 2.15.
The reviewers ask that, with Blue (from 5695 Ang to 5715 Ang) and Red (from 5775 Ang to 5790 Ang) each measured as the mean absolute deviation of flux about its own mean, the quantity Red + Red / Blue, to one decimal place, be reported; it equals 2.5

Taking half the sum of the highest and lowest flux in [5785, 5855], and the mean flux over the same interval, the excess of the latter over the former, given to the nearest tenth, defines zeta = -1.2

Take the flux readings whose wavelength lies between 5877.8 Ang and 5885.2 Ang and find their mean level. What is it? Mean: 42.6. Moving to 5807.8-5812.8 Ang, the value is 45.0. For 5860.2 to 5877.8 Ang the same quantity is 41.5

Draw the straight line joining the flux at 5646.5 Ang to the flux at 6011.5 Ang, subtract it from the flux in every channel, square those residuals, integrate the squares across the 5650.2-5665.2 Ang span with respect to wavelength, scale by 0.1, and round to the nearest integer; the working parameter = 20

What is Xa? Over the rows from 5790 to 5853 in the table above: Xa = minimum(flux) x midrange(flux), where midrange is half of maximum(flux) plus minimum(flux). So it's 1462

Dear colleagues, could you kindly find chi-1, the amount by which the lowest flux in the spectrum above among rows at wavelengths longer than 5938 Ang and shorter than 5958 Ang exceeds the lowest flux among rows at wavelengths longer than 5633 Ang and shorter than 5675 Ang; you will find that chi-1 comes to 2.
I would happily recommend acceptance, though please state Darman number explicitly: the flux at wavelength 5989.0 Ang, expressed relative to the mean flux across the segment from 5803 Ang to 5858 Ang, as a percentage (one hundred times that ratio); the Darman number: 107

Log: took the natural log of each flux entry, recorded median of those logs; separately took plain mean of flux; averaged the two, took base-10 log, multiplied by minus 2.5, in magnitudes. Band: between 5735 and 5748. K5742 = -3.366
